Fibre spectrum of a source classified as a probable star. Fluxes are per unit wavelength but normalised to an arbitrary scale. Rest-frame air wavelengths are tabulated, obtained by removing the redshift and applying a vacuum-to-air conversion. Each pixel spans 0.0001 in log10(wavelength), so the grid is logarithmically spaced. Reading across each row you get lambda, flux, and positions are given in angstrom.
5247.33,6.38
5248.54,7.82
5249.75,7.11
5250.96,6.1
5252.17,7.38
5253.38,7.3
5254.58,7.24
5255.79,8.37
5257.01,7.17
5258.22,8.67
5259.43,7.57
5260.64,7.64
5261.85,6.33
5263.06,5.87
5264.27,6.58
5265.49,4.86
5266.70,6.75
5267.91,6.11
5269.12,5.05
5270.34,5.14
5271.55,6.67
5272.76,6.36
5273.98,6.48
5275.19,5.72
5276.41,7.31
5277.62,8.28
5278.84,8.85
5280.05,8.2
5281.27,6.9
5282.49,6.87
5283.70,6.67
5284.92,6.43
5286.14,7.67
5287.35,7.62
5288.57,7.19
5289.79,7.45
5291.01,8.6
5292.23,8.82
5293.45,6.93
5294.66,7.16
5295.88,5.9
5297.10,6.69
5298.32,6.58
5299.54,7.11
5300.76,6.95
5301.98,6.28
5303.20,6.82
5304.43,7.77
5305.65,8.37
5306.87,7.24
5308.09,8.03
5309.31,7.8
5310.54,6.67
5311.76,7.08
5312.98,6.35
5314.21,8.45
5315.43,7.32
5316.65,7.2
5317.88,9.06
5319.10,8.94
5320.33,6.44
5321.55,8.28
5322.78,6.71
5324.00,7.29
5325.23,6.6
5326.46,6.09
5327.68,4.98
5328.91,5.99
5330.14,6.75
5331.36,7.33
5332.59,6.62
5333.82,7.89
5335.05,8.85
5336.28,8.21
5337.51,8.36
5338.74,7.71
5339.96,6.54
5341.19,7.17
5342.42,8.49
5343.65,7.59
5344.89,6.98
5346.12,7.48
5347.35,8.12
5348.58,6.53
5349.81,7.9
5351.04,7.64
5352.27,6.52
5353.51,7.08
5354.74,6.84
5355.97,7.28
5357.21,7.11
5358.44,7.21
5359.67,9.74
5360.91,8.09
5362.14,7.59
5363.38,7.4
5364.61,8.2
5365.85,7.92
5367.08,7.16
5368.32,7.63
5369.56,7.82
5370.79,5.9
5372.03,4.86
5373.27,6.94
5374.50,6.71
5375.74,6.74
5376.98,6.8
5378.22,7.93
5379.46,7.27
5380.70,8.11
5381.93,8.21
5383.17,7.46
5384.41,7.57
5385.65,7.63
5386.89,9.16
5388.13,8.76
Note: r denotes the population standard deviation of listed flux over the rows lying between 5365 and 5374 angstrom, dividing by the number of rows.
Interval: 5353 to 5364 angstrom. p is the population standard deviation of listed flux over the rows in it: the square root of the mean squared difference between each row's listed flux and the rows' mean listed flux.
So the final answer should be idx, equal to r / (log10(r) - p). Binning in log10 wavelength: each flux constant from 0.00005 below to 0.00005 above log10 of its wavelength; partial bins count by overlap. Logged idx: -1.3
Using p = 0.8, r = 1.05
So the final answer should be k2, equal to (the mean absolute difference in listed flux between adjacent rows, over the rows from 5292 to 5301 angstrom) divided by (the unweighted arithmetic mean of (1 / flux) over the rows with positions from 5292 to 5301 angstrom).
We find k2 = 4.9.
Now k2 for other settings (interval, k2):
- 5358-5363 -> 12.6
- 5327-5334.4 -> 5.6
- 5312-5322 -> 10.5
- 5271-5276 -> 2.5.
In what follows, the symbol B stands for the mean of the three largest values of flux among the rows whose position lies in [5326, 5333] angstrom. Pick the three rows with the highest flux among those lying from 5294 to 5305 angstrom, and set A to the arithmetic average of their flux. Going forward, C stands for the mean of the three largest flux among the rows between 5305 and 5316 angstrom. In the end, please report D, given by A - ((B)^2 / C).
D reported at 1.6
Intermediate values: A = 7.3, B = 6.9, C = 8.28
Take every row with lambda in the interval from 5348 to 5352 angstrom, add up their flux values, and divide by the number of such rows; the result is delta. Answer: 7.4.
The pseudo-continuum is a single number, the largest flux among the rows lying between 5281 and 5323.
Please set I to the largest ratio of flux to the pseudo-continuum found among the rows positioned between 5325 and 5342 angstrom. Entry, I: 0.98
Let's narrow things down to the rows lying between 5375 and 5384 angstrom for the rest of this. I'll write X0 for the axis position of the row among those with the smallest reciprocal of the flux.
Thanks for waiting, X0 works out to 5381.93 angstrom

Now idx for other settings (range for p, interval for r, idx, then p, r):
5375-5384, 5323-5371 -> -1.4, 0.6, 0.87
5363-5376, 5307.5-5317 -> -0.6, 0.9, 0.66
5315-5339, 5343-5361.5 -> -0.7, 1.1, 0.77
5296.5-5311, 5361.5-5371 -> -0.8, 0.6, 0.66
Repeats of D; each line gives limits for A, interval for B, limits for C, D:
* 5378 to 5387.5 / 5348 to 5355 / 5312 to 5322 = 2.0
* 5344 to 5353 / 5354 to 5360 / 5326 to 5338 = 0.2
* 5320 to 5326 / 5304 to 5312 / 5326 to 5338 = -0.3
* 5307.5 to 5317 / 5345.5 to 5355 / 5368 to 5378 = -0.2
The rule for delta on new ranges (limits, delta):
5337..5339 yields 8.0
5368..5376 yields 6.7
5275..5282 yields 7.5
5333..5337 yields 8.3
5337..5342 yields 7.4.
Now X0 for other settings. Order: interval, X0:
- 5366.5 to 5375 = 5369.56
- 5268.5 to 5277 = 5276.41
